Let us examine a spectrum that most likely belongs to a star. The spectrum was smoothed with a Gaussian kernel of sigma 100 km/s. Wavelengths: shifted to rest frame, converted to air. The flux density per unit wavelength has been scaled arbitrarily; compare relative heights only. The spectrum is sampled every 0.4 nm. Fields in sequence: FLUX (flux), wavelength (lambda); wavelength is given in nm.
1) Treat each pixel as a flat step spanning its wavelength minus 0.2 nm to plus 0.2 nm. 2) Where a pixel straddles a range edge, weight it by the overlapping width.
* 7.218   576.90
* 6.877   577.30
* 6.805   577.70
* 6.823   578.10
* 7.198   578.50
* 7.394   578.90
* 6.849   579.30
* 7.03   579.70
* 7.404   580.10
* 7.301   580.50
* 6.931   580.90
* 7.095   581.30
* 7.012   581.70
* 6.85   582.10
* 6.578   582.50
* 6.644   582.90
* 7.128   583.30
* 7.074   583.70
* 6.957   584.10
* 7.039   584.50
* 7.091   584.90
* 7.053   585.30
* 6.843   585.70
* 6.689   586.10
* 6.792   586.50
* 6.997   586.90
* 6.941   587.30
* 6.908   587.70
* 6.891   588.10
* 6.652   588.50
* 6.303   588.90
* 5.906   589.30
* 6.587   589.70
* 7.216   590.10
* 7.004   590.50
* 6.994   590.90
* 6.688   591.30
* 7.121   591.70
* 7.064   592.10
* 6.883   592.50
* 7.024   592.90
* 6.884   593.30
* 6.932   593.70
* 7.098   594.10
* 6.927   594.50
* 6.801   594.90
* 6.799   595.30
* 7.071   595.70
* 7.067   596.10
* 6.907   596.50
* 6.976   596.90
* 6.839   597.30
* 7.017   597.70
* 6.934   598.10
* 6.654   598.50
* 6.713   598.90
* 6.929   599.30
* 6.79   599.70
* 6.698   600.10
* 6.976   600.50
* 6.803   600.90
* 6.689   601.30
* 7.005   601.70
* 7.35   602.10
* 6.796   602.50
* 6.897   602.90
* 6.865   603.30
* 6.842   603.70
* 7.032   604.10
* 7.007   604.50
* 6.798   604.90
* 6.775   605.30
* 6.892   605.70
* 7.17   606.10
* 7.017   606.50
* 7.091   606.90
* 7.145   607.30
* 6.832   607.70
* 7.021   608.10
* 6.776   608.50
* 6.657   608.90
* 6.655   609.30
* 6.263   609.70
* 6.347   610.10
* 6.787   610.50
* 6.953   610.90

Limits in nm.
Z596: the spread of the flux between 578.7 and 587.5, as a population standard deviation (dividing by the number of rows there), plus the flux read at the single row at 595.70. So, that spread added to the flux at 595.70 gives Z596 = 7.28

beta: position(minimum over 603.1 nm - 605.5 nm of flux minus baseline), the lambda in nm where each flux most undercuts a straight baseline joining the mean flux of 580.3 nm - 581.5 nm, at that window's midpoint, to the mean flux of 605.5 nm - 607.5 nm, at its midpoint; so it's 605.30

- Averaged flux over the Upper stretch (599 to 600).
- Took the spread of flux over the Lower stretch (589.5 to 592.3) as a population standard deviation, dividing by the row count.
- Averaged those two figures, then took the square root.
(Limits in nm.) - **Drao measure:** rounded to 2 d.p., 1.88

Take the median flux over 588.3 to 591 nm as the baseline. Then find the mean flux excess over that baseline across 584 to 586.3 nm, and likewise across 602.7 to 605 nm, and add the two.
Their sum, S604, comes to 0.55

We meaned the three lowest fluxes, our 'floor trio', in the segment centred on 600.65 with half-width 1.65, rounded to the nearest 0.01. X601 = 6.73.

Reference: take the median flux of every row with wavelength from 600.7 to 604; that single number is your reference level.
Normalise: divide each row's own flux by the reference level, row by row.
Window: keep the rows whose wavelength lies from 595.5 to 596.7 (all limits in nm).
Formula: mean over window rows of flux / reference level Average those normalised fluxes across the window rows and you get 1.02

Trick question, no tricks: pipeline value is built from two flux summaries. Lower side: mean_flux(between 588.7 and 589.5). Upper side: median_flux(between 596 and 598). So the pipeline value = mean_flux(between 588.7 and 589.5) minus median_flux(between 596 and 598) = -0.87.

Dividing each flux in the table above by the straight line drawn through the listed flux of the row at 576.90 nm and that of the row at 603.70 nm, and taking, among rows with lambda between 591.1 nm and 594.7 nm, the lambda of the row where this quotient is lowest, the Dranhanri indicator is 591.30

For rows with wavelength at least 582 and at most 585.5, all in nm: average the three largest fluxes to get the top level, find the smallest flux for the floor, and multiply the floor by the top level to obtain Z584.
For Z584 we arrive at 46.7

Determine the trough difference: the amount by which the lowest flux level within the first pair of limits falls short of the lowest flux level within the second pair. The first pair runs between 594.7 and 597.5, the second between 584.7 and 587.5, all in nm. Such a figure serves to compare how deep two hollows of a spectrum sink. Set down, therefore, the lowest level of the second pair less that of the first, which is -0.11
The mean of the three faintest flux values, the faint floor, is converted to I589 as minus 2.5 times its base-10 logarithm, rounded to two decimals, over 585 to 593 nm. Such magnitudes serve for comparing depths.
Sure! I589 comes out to -1.99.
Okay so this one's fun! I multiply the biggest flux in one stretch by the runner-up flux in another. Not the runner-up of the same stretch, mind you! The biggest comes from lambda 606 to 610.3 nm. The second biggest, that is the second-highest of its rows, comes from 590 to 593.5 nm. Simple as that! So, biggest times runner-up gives 51.1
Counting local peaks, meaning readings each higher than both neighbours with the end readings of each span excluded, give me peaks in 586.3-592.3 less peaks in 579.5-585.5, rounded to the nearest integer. -1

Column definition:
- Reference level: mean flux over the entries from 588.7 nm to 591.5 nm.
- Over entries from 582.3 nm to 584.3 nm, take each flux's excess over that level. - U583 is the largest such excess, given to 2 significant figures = 0.46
